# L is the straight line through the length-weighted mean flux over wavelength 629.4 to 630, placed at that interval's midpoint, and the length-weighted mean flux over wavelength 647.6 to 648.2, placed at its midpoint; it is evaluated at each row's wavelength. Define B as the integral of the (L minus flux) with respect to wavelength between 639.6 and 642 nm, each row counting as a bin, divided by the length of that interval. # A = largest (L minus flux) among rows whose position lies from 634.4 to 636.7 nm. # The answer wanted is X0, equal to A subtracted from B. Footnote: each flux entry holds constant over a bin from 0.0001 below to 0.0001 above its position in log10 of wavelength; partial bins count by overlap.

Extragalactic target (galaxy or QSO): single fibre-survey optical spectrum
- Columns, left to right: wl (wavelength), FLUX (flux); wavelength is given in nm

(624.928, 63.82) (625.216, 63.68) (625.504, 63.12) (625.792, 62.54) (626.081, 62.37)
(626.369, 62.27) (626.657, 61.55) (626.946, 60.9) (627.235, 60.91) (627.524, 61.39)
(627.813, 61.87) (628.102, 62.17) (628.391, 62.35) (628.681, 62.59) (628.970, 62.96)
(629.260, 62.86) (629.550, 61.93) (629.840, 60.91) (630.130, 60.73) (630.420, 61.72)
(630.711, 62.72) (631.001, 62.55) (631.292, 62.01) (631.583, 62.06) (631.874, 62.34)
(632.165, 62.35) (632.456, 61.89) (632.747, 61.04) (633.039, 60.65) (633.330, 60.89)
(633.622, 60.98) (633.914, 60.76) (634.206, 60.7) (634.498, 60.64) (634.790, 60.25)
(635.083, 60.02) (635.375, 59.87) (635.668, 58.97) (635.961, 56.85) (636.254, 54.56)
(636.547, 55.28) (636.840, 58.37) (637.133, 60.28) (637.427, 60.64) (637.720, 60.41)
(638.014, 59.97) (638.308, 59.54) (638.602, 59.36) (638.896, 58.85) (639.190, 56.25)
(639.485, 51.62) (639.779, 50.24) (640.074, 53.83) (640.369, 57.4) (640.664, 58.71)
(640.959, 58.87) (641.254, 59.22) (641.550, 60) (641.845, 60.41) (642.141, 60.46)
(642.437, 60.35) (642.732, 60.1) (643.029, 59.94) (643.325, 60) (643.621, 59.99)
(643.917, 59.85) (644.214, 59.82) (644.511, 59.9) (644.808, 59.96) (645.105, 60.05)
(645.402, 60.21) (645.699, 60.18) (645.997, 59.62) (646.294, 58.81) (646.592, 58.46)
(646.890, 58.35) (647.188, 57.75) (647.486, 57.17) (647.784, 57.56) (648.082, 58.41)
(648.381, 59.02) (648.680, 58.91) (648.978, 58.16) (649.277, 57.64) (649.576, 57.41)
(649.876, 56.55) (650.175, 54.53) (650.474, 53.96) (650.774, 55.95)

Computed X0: -4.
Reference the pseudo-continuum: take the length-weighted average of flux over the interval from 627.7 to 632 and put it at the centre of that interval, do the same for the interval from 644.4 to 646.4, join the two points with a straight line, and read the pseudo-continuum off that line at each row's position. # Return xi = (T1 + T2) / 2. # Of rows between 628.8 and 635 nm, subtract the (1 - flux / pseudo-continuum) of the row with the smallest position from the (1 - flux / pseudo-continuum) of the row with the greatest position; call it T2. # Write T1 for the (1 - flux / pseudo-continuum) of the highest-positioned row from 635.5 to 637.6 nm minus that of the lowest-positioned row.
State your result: -0.001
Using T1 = -0.031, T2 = 0.030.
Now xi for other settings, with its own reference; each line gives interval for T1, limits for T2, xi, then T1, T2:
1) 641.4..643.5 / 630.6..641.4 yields 0.014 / -0.004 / 0.032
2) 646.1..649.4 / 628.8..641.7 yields 0.015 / 0.013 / 0.018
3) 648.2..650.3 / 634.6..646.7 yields 0.037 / 0.072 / 0.002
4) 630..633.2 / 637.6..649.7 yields 0.008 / -0.005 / 0.022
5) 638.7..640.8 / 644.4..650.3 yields 0.038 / -0.002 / 0.077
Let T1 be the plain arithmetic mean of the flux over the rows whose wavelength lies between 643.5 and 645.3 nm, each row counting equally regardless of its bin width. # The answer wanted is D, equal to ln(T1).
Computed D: 4.09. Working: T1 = 59.9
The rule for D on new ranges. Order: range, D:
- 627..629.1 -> 4.13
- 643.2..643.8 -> 4.09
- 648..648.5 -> 4.07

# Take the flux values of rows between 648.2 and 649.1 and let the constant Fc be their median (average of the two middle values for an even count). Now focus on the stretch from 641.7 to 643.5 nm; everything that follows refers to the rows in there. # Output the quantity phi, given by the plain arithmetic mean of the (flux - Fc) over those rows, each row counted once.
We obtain 1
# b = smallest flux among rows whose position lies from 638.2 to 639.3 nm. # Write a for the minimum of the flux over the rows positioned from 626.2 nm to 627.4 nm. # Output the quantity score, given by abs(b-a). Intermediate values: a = 60.9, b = 56.25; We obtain 4.65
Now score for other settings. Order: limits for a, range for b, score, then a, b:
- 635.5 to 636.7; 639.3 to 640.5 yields 4.32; 54.56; 50.24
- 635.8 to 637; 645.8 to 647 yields 3.79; 54.56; 58.35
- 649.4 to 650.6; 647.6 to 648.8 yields 3.60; 53.96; 57.56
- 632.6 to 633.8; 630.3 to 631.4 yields 1.07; 60.65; 61.72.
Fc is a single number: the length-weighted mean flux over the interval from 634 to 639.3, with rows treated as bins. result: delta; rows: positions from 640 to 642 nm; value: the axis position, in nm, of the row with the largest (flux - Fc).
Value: 641.845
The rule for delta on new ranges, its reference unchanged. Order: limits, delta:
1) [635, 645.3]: 637.427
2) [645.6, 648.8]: 645.699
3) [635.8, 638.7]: 637.427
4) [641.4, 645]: 642.141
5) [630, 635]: 630.711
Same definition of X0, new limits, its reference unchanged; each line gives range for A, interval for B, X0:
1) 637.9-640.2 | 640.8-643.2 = -10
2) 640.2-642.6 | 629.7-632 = -3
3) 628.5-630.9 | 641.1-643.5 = -2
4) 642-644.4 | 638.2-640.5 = 5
